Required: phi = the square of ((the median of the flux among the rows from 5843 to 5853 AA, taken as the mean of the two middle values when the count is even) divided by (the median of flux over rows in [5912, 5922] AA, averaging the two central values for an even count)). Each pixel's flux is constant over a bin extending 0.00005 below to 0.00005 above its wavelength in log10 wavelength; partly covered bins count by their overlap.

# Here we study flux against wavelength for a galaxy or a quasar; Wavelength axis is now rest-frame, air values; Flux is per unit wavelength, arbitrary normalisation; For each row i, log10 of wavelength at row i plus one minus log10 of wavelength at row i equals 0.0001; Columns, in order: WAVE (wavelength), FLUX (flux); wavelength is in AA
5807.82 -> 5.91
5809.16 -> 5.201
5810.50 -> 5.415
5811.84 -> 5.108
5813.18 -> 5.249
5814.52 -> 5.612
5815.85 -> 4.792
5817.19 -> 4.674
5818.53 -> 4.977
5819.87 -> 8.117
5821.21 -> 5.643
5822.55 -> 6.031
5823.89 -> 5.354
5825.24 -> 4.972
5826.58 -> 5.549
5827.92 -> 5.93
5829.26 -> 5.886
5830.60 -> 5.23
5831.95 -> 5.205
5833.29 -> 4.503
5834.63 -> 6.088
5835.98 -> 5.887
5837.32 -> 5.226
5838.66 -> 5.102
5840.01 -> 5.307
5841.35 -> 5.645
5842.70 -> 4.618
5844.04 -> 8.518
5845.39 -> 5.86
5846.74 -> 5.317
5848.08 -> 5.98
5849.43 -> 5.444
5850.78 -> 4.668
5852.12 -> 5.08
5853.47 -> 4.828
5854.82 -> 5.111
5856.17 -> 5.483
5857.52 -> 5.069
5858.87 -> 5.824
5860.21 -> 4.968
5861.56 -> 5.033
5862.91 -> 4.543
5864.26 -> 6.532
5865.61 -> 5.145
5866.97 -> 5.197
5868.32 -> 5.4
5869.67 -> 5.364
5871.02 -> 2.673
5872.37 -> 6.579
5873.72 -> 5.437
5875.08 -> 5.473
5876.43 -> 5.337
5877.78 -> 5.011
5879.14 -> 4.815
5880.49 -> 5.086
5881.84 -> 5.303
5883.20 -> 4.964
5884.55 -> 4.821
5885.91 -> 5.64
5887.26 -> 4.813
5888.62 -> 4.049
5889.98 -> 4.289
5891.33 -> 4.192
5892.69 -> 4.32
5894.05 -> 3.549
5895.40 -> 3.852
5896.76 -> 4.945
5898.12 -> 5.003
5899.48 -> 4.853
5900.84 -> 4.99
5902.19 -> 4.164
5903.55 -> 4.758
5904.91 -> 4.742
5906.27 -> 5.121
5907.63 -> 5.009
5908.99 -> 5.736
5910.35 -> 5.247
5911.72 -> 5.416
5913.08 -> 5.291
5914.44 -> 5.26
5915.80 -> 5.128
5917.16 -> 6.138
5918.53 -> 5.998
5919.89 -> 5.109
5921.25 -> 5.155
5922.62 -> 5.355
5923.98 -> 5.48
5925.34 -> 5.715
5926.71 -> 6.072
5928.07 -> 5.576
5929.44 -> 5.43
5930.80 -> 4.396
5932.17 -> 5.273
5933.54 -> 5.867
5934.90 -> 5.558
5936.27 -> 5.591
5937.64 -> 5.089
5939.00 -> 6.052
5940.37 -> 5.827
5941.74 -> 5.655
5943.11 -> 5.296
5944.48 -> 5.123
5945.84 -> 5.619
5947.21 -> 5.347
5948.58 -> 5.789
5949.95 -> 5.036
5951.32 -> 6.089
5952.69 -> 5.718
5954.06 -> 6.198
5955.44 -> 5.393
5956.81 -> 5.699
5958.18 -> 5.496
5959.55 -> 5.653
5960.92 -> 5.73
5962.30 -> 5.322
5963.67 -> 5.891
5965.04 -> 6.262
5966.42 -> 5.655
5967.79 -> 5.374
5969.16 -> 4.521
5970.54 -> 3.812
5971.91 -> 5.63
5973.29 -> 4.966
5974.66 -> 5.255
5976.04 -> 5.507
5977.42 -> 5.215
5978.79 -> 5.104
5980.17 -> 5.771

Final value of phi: 1.07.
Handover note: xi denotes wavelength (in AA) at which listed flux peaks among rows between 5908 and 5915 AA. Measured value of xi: 5908.99 AA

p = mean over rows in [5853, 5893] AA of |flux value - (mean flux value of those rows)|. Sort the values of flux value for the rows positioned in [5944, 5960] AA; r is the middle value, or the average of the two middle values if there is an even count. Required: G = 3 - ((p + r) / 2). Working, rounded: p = 0.49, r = 5.6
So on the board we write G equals -0.06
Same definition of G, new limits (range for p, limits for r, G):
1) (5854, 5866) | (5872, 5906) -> 0.36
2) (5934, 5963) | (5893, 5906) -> 0.50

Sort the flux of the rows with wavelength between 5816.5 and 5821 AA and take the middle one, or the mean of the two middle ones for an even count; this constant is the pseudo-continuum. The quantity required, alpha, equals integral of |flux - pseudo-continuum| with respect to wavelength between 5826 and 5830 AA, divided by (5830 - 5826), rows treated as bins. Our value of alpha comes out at 0.81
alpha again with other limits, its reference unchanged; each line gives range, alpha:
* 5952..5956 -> 0.80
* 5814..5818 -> 0.35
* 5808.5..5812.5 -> 0.26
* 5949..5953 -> 0.64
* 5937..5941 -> 0.68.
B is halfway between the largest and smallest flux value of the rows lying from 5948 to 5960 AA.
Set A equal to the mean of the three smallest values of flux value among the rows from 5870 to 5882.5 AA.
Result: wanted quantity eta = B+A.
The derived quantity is 9.8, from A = 4.2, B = 5.6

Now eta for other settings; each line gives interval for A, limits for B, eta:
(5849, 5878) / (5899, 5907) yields 8.6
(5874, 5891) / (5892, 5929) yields 9.2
